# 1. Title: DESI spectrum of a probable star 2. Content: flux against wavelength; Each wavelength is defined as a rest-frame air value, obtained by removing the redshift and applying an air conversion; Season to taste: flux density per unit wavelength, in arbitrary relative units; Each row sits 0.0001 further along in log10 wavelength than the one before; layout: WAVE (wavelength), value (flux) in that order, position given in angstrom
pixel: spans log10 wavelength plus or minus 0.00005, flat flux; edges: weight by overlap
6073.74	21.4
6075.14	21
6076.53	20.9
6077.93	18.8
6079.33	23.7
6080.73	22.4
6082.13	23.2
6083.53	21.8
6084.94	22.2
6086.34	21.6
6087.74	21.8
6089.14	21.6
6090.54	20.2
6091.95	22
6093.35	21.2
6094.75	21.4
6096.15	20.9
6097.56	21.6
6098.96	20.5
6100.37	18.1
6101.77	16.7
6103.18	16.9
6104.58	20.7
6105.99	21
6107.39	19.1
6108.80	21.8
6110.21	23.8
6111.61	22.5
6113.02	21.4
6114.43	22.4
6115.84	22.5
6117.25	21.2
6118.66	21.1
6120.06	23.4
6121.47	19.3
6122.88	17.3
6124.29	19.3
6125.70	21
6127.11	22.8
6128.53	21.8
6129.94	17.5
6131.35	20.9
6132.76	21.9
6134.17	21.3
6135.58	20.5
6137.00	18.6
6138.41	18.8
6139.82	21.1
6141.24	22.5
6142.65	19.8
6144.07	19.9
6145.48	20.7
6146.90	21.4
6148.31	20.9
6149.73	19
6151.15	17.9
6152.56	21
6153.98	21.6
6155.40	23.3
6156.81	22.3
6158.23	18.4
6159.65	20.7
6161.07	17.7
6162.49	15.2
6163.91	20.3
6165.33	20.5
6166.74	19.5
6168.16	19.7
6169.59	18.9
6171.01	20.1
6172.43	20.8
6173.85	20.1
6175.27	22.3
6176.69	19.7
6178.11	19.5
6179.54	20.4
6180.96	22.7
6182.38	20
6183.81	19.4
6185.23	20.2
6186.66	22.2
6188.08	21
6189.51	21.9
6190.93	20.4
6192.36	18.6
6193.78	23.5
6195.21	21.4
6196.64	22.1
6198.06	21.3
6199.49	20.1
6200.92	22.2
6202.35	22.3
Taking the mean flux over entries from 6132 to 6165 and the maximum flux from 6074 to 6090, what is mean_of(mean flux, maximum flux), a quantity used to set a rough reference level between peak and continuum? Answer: 22.0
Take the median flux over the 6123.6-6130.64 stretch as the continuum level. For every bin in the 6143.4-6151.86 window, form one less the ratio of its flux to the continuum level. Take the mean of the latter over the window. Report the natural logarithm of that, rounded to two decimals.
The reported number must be -3.01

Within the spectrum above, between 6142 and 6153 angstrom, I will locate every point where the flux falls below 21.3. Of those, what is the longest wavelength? 6152.56 angstrom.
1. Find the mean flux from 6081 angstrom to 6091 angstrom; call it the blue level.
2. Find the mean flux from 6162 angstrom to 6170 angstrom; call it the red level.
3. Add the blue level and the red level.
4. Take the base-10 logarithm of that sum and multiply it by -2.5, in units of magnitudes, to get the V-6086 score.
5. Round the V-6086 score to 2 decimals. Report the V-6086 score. -4.03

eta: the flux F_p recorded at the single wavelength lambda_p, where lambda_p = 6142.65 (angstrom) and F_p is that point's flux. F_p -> 19.8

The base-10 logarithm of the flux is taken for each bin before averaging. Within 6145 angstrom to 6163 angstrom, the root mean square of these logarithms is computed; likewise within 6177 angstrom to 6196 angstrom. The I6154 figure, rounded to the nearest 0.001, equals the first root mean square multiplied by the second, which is 1.714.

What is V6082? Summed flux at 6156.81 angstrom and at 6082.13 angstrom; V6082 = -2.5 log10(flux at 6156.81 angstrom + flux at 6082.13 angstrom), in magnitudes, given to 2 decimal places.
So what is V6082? -4.15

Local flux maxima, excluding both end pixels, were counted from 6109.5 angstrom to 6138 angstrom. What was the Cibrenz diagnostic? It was 4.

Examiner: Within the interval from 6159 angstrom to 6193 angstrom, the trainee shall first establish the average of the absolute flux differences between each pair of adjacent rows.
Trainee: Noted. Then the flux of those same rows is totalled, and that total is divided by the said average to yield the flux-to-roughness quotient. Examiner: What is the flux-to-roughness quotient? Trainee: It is 316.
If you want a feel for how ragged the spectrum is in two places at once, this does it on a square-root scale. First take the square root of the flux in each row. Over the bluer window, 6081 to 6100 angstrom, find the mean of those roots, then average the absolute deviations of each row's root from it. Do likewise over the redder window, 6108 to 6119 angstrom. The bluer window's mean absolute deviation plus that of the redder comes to 0.13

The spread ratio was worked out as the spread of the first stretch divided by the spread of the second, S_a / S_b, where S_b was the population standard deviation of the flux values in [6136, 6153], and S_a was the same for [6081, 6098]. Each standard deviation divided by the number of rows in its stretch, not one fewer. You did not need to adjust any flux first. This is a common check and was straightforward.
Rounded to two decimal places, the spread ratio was 0.53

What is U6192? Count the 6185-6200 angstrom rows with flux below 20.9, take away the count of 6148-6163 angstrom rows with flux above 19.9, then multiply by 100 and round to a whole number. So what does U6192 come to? -200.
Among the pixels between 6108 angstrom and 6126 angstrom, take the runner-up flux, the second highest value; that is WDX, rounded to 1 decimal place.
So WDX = 23.4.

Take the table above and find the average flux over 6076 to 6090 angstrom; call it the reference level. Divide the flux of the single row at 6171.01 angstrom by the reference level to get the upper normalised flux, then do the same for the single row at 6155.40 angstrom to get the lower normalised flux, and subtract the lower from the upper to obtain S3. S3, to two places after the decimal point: -0.15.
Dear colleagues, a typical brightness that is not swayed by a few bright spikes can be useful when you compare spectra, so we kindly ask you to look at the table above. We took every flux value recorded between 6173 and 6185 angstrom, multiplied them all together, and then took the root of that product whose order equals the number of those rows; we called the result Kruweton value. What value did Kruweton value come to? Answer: 20.5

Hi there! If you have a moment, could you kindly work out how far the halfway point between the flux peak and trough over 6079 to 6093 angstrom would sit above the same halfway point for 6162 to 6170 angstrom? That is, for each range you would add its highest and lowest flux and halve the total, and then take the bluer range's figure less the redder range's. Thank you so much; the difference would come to 4.1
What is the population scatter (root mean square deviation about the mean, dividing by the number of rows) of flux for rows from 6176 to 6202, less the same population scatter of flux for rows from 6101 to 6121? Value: -0.79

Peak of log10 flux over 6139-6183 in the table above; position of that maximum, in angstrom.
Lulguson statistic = 6155.40 angstrom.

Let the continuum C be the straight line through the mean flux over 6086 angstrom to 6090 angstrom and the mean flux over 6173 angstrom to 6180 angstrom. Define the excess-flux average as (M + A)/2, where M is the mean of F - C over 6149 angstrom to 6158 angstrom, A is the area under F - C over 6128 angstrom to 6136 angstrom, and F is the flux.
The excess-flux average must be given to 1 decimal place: -1.6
